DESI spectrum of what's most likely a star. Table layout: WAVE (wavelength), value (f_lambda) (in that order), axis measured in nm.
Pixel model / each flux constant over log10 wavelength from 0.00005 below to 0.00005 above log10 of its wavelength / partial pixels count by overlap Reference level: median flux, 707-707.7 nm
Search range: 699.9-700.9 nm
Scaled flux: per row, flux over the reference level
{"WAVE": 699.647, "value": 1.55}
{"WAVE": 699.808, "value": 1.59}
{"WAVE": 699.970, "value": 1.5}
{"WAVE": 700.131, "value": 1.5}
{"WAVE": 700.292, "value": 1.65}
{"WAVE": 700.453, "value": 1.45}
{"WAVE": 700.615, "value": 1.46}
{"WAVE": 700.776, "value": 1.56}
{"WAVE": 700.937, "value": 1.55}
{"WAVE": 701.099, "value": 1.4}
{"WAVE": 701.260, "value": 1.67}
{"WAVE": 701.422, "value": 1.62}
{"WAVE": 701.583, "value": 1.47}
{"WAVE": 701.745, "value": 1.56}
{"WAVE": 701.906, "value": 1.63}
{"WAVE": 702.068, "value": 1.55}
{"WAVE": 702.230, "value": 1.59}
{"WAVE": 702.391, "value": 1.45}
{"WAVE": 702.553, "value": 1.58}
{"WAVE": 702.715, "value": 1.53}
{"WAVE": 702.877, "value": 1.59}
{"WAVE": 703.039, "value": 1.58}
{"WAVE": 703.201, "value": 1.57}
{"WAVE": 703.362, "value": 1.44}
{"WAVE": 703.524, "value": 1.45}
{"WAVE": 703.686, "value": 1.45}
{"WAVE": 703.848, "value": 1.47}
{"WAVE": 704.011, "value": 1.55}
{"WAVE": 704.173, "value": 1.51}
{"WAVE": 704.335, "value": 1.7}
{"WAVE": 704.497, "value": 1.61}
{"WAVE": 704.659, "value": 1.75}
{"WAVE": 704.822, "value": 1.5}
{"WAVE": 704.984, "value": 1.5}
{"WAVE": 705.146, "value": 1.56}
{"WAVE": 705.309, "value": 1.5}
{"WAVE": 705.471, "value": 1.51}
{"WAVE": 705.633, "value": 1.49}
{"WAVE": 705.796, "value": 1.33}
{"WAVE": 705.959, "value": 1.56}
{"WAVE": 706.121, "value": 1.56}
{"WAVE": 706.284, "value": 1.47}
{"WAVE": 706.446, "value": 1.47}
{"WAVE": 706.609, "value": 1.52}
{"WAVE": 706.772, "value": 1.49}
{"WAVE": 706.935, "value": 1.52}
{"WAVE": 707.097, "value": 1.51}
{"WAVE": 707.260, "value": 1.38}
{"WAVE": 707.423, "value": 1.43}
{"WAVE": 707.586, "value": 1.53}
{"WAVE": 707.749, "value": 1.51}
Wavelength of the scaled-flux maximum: 700.292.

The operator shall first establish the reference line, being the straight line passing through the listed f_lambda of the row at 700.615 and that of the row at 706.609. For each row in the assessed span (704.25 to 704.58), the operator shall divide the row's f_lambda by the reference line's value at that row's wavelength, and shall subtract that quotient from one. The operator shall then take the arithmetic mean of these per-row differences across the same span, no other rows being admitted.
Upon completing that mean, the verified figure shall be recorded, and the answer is -0.10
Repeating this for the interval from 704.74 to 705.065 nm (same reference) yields 0.00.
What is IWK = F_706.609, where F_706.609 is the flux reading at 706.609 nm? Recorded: 1.52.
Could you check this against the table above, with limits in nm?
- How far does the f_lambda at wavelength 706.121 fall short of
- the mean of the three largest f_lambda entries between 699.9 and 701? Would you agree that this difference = 0.03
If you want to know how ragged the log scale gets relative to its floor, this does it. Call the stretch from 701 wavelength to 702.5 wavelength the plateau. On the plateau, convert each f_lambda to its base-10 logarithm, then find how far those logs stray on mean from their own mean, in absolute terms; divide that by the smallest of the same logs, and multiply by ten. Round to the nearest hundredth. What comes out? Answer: 1.42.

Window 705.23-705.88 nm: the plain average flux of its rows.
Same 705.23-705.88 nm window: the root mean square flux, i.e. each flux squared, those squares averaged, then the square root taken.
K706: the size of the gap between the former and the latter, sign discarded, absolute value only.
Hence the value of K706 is 0.0019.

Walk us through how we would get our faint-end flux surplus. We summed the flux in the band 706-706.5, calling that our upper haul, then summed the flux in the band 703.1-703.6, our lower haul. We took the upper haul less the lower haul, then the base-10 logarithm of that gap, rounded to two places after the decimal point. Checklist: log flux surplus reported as -1.40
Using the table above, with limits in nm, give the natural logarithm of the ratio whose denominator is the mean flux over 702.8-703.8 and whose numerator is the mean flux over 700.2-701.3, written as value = 0.01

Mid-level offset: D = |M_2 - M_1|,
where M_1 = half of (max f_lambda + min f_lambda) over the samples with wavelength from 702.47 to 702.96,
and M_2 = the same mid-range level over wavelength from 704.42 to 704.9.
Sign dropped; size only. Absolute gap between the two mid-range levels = 0.065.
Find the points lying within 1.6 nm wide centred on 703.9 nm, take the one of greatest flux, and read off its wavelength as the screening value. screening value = 704.659 nm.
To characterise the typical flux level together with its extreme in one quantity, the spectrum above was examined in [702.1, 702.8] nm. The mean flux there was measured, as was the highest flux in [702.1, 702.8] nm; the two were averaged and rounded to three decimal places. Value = 1.564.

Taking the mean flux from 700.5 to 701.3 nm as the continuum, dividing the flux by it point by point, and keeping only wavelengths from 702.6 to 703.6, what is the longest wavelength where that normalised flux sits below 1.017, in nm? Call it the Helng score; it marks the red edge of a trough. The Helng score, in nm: 703.524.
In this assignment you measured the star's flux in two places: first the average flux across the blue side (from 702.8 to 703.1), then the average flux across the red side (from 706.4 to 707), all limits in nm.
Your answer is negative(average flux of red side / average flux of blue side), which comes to -0.946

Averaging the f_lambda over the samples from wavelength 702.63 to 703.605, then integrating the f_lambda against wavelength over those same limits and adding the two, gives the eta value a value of 3.0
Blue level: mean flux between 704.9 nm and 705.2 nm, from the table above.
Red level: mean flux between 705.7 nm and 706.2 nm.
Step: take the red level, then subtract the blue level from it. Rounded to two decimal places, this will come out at -0.05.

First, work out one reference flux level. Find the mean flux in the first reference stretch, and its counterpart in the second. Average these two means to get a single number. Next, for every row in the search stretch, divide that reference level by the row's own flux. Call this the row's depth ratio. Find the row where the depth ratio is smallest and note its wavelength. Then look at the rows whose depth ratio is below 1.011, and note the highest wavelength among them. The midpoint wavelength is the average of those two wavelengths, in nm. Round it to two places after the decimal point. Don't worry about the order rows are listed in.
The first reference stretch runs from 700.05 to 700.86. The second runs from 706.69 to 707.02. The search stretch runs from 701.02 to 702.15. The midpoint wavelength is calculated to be 701.66 nm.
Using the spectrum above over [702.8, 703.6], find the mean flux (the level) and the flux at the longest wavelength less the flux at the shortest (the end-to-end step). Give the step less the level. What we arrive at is -1.67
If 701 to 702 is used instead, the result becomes -1.33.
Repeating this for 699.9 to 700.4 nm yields -1.40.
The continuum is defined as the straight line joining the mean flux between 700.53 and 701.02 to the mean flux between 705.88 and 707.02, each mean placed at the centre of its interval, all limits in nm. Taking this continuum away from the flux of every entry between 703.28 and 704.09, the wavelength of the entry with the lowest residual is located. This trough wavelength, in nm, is 703.362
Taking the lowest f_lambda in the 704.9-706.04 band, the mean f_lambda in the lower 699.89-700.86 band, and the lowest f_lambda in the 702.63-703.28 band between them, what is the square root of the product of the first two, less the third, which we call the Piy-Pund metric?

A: -0.11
